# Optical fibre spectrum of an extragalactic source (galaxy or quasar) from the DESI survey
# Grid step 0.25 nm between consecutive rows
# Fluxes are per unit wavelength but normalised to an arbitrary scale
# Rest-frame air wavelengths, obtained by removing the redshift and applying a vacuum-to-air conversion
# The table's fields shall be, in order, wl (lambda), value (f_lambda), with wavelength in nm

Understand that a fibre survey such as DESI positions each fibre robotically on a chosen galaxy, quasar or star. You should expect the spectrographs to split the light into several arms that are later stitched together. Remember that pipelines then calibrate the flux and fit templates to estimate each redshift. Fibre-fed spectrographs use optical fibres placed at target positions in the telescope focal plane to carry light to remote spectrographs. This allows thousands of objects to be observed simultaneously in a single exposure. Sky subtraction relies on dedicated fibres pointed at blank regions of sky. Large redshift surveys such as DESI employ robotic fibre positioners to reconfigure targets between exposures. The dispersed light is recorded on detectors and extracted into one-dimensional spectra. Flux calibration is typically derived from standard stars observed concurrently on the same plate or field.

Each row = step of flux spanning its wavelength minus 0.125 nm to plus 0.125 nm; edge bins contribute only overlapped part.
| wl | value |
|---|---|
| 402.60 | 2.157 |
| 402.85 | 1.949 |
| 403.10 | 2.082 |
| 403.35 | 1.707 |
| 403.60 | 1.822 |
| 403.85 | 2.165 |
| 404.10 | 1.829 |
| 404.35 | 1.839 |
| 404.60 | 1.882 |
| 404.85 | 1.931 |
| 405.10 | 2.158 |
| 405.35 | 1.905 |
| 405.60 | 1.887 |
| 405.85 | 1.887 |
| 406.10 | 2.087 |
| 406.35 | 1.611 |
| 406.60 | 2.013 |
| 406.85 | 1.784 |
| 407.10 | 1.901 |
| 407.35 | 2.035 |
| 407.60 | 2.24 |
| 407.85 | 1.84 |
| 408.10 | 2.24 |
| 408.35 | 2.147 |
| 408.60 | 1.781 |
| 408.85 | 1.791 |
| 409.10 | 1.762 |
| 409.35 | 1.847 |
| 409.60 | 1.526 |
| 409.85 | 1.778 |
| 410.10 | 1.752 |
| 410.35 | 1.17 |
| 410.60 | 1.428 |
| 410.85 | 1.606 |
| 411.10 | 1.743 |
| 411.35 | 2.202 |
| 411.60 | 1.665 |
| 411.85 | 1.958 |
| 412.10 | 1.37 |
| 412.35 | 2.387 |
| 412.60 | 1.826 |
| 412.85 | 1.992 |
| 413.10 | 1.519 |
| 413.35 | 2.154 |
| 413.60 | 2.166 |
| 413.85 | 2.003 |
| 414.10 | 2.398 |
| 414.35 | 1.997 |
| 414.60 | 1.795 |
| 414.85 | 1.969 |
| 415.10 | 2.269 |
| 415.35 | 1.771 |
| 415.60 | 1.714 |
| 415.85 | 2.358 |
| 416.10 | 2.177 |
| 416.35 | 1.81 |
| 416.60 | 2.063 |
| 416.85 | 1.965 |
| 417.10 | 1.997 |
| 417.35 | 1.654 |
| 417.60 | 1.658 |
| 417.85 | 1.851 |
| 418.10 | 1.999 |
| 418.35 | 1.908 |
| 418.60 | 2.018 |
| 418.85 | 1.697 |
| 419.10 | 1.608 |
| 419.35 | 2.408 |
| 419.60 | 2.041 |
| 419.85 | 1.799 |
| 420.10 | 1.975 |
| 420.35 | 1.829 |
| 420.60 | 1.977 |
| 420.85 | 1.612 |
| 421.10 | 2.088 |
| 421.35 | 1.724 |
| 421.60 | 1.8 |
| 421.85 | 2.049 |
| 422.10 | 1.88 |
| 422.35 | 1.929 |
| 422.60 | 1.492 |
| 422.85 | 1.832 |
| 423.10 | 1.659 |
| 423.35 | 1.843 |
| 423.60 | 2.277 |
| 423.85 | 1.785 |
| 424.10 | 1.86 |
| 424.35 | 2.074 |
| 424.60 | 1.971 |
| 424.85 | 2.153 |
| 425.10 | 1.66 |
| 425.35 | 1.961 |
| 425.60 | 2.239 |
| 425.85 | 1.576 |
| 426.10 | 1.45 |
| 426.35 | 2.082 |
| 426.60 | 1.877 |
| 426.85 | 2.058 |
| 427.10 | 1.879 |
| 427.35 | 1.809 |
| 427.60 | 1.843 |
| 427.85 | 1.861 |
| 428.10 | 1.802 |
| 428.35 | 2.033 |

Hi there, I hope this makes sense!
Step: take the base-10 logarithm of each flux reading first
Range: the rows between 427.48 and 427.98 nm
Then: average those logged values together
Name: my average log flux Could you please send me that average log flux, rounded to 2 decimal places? 0.27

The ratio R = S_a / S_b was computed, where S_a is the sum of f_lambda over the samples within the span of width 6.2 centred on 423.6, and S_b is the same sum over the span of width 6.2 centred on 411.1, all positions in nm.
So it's 1.01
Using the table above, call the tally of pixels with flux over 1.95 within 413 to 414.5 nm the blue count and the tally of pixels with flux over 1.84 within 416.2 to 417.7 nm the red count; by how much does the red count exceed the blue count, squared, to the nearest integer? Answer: 4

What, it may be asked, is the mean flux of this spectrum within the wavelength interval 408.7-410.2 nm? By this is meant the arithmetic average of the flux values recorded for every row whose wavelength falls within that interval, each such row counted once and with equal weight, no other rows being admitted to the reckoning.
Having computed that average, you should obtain 1.74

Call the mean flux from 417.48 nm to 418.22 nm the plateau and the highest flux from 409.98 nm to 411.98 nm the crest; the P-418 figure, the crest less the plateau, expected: 0.37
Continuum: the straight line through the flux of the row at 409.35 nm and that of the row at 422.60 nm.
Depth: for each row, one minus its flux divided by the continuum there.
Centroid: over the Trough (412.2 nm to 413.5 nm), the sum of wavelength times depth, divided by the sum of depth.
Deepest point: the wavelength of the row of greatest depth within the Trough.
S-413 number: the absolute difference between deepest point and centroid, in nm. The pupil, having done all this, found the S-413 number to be 0.41 nm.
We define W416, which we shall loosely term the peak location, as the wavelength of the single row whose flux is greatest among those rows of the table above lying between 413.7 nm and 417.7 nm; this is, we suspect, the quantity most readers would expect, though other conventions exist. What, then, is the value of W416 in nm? 414.10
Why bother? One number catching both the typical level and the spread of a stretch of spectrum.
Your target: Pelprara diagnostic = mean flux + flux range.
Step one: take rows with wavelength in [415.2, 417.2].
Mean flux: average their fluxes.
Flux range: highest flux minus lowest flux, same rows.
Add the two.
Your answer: 2.63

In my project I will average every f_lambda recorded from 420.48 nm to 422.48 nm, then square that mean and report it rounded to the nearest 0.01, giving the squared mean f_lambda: 3.54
